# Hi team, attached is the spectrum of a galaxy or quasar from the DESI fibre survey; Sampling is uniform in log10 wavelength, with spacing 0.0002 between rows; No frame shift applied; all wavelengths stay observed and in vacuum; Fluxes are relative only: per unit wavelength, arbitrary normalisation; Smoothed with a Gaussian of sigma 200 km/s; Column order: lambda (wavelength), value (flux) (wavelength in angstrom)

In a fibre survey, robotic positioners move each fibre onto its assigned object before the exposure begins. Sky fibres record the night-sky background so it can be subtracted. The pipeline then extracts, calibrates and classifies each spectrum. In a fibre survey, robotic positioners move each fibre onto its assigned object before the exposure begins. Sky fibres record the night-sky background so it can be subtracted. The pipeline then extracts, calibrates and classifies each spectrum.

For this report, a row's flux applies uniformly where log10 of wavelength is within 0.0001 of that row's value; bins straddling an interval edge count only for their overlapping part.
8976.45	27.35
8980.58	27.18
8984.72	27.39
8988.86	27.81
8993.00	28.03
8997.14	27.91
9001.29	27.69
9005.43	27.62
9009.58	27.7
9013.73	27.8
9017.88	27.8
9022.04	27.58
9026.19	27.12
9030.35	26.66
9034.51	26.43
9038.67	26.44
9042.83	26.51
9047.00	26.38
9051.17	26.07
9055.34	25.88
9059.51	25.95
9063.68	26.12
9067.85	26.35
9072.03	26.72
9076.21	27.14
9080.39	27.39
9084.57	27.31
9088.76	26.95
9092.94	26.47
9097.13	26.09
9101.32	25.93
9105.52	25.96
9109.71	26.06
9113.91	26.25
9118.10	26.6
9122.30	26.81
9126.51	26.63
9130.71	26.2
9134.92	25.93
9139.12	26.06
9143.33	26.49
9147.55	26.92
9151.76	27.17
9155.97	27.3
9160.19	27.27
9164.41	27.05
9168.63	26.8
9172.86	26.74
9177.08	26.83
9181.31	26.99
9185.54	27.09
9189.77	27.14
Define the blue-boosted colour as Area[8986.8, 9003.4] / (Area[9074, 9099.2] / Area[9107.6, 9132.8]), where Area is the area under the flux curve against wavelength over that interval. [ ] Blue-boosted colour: 455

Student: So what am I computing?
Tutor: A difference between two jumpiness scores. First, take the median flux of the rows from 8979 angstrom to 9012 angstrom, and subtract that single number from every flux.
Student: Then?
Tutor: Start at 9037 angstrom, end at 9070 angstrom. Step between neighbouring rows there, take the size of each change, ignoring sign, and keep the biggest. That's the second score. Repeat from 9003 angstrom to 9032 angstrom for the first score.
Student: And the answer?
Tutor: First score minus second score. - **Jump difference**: 0.15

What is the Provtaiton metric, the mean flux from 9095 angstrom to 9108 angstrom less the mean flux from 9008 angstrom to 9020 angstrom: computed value -1.8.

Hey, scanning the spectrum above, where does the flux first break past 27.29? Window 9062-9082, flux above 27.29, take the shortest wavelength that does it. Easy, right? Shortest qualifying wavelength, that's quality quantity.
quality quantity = 9080.39 angstrom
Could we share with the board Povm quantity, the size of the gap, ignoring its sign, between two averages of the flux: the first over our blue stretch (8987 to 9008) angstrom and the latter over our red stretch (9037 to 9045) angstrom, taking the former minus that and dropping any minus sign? 1.34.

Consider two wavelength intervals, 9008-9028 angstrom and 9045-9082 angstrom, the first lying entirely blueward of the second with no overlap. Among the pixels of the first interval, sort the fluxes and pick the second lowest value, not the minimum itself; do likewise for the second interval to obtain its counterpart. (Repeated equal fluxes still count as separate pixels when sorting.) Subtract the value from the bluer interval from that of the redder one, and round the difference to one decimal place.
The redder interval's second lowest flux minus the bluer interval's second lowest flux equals -1.6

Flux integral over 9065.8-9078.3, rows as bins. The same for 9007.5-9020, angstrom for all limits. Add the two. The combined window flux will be 681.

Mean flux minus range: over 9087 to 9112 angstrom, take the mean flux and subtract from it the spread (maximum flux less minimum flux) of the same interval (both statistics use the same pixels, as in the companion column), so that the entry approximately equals 25.2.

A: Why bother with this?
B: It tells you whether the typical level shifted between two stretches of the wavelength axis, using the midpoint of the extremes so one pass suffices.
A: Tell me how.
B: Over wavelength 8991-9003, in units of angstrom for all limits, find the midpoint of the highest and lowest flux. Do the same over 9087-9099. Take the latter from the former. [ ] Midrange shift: 1.3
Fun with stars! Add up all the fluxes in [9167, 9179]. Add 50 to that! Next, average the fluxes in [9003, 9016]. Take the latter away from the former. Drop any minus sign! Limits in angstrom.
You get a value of 103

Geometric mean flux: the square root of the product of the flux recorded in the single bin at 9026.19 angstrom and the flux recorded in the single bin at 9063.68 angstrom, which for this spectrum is 26.6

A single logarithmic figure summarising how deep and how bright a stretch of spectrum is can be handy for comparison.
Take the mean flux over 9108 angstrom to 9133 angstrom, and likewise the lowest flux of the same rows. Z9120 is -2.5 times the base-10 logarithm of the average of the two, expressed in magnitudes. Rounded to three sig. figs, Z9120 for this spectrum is -3.55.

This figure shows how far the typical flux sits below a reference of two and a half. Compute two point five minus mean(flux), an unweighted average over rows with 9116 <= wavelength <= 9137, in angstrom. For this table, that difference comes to -23.9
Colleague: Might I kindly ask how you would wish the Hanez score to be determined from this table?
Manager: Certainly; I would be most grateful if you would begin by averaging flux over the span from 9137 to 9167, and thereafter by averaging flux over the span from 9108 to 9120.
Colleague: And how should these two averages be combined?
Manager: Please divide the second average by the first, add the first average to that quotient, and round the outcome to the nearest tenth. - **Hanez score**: 27.9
